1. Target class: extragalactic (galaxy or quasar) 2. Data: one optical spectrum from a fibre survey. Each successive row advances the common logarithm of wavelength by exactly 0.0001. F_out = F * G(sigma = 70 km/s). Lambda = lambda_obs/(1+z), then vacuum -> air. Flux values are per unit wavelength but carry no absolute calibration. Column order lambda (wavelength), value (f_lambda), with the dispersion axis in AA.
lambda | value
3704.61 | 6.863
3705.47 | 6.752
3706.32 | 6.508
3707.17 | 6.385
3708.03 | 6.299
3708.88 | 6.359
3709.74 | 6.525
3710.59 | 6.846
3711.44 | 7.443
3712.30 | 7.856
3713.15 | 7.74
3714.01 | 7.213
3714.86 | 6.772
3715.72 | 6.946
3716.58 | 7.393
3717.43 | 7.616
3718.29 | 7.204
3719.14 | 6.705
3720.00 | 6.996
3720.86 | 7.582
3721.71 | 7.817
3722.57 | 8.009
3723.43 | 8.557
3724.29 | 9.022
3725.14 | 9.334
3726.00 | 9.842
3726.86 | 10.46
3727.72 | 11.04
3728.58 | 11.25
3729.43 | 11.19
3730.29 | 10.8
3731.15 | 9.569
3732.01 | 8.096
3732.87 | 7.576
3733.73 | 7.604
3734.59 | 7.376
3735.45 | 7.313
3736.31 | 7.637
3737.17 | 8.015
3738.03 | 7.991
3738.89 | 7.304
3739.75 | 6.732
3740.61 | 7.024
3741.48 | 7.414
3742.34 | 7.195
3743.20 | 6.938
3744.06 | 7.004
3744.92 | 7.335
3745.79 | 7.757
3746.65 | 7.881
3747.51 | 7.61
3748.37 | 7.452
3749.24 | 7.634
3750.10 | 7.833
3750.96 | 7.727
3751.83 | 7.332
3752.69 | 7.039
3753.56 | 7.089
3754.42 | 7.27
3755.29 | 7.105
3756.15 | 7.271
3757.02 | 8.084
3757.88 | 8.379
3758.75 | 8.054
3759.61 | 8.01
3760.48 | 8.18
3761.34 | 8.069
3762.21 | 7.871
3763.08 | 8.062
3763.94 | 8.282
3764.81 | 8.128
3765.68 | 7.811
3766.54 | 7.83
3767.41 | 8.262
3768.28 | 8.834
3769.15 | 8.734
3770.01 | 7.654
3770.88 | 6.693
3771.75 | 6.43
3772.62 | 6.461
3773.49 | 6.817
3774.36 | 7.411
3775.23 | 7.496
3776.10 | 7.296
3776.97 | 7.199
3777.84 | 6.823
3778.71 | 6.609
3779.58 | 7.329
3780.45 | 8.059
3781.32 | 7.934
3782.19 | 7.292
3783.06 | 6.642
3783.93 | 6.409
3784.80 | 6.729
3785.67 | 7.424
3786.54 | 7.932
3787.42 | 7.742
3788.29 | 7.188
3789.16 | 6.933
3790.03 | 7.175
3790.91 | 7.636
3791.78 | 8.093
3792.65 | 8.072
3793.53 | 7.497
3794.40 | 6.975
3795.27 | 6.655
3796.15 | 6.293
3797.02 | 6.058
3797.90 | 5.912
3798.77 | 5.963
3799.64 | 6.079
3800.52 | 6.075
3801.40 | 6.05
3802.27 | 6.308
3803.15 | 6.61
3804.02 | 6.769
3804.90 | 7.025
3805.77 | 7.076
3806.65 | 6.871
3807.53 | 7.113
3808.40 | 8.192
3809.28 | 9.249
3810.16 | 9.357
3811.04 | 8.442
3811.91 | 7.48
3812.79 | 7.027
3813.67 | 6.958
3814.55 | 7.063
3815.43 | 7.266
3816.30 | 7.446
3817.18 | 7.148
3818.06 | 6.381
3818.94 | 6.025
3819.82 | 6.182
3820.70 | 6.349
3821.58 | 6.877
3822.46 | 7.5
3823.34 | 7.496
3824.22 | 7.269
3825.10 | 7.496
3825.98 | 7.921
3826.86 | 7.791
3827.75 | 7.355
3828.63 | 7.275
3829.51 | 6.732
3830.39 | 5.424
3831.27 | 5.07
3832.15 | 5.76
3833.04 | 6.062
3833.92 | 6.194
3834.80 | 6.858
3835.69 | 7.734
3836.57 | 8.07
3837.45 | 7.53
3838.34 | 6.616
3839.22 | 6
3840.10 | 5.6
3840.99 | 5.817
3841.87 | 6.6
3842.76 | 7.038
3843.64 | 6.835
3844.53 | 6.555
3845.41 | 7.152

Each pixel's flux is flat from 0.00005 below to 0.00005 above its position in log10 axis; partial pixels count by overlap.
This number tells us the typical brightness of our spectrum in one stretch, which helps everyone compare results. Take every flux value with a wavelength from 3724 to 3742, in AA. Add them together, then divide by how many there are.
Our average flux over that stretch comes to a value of 8.7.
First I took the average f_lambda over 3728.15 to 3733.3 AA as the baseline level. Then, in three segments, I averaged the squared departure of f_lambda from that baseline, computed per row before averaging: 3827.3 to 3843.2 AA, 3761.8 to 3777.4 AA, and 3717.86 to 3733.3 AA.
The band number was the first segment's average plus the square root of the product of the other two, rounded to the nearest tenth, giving 14.8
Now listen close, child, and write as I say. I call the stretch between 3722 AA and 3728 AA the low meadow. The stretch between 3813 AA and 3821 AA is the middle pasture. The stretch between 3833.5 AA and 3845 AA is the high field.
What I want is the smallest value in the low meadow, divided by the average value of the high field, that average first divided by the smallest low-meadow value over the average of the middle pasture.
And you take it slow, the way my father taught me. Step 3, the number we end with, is 1.41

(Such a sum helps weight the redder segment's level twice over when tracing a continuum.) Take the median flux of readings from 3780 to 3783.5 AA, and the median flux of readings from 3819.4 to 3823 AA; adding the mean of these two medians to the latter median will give 13.7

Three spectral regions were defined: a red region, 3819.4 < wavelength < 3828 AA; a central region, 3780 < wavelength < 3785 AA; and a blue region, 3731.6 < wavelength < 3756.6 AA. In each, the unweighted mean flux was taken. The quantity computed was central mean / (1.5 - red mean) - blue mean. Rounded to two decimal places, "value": -8.69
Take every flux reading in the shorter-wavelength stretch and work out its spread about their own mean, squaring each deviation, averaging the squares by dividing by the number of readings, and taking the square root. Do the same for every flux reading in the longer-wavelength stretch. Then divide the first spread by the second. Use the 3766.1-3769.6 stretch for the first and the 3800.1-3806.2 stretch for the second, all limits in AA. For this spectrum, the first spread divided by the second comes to 1.0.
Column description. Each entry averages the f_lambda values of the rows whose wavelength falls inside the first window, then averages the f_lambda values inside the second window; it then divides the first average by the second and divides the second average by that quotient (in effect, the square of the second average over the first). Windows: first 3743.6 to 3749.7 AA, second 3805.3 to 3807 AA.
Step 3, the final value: 6.5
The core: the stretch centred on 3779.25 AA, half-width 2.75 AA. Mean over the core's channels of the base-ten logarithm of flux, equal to 0.864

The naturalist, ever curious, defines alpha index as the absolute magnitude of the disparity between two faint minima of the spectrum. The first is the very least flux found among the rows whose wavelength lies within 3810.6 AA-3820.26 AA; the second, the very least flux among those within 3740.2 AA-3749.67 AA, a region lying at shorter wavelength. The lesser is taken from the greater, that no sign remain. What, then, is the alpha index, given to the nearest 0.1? 0.9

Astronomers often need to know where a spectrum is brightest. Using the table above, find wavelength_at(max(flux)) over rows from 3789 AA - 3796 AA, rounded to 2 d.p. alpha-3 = 3791.78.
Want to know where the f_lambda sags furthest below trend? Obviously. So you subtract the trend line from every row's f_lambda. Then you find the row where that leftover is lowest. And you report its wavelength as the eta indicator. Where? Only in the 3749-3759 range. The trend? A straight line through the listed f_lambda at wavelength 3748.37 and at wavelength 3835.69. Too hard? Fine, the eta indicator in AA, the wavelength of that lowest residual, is 3752.69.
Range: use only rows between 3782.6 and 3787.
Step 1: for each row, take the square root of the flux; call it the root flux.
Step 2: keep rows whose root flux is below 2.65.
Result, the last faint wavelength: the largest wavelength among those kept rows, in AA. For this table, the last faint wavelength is 3784.80 AA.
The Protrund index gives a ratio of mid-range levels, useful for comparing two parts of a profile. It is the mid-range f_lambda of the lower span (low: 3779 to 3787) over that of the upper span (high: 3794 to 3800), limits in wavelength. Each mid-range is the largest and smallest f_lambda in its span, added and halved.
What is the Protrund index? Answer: 1.12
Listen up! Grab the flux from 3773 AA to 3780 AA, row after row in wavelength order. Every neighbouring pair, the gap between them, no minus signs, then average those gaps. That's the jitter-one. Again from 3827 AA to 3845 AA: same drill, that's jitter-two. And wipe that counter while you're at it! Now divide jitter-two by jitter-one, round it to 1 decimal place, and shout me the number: 1.6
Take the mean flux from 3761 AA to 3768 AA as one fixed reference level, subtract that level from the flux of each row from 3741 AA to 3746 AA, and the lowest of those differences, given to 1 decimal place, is -1.1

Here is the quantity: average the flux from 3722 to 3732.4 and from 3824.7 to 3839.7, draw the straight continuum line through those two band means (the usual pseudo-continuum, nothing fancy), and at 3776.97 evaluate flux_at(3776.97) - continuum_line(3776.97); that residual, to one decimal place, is -1.2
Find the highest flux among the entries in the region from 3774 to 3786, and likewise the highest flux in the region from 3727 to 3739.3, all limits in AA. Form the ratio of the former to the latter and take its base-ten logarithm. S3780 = -0.14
